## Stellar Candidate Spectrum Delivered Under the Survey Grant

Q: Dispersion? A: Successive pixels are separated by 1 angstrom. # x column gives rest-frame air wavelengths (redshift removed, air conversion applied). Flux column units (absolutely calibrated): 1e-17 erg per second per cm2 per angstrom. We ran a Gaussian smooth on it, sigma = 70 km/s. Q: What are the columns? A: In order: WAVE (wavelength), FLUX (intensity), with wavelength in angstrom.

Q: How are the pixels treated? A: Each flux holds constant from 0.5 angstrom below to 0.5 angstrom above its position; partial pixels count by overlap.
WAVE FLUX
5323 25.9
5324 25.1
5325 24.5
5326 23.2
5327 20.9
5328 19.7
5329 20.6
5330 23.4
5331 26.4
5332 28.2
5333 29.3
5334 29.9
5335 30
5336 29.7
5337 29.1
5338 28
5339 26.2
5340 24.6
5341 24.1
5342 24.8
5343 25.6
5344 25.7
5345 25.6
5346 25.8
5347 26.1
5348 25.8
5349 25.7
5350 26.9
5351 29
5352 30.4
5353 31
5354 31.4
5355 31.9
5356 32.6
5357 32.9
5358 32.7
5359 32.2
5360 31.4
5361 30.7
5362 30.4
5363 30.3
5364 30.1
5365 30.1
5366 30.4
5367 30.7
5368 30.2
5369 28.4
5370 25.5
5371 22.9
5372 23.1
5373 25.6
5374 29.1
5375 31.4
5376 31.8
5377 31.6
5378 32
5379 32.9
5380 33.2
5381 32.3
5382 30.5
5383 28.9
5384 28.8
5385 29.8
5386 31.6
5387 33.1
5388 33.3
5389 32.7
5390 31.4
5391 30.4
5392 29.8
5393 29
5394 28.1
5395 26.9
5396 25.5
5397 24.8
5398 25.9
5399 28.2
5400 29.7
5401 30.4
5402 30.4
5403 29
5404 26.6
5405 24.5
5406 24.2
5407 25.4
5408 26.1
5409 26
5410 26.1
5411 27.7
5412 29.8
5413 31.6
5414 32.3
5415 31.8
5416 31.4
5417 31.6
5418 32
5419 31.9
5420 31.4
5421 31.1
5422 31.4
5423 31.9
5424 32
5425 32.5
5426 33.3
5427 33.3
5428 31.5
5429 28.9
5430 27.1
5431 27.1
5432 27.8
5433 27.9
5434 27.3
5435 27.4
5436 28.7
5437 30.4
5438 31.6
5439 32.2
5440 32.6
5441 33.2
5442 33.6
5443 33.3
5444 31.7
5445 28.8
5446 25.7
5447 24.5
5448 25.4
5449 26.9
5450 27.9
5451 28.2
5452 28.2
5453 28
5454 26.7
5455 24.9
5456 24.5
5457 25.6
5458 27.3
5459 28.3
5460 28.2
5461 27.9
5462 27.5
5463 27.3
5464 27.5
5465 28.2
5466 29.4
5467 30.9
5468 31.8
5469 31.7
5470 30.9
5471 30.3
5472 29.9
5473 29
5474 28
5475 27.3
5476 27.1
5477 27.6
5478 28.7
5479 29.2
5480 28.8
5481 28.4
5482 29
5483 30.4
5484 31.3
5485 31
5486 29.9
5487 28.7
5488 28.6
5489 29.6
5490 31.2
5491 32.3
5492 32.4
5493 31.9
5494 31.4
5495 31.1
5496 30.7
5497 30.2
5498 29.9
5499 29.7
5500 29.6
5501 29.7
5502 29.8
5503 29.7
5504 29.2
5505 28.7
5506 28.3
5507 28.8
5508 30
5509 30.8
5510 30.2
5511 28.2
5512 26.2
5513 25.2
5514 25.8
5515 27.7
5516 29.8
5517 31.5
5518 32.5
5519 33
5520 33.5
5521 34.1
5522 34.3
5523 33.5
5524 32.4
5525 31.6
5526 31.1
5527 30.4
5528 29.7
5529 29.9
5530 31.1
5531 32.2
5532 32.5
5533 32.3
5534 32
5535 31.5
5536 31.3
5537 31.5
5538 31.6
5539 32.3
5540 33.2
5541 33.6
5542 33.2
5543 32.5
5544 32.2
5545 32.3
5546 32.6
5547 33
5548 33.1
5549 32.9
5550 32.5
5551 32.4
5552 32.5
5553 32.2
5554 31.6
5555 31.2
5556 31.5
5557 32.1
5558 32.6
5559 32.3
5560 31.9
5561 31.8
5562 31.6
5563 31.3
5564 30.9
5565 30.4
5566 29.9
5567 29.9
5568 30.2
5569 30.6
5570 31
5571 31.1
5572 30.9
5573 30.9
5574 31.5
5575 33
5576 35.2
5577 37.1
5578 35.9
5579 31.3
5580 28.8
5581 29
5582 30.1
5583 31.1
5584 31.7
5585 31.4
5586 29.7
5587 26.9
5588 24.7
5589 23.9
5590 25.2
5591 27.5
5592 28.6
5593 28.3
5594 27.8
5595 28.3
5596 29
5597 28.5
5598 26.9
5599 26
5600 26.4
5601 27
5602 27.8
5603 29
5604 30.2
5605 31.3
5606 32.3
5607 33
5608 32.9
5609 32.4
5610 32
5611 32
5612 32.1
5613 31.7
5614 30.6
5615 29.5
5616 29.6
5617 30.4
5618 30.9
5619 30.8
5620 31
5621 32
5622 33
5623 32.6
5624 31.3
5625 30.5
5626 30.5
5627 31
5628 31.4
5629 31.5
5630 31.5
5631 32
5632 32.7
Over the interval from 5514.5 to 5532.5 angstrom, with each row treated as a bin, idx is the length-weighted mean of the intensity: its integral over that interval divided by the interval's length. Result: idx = 32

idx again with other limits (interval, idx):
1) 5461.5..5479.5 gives 29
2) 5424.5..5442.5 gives 30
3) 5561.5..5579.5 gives 32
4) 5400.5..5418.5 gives 29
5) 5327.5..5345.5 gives 26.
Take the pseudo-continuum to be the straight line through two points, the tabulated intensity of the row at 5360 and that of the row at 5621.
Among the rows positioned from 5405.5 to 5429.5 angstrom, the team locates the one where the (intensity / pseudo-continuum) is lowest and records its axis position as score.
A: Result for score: 5406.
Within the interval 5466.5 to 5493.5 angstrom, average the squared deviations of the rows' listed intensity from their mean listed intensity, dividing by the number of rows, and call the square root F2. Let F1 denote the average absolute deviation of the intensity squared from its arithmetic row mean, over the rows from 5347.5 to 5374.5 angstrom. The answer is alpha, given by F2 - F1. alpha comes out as -129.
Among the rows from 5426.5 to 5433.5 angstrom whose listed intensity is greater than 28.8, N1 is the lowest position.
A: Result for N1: 5427 angstrom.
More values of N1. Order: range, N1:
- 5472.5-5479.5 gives 5473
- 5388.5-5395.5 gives 5389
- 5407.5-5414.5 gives 5412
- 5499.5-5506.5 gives 5500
